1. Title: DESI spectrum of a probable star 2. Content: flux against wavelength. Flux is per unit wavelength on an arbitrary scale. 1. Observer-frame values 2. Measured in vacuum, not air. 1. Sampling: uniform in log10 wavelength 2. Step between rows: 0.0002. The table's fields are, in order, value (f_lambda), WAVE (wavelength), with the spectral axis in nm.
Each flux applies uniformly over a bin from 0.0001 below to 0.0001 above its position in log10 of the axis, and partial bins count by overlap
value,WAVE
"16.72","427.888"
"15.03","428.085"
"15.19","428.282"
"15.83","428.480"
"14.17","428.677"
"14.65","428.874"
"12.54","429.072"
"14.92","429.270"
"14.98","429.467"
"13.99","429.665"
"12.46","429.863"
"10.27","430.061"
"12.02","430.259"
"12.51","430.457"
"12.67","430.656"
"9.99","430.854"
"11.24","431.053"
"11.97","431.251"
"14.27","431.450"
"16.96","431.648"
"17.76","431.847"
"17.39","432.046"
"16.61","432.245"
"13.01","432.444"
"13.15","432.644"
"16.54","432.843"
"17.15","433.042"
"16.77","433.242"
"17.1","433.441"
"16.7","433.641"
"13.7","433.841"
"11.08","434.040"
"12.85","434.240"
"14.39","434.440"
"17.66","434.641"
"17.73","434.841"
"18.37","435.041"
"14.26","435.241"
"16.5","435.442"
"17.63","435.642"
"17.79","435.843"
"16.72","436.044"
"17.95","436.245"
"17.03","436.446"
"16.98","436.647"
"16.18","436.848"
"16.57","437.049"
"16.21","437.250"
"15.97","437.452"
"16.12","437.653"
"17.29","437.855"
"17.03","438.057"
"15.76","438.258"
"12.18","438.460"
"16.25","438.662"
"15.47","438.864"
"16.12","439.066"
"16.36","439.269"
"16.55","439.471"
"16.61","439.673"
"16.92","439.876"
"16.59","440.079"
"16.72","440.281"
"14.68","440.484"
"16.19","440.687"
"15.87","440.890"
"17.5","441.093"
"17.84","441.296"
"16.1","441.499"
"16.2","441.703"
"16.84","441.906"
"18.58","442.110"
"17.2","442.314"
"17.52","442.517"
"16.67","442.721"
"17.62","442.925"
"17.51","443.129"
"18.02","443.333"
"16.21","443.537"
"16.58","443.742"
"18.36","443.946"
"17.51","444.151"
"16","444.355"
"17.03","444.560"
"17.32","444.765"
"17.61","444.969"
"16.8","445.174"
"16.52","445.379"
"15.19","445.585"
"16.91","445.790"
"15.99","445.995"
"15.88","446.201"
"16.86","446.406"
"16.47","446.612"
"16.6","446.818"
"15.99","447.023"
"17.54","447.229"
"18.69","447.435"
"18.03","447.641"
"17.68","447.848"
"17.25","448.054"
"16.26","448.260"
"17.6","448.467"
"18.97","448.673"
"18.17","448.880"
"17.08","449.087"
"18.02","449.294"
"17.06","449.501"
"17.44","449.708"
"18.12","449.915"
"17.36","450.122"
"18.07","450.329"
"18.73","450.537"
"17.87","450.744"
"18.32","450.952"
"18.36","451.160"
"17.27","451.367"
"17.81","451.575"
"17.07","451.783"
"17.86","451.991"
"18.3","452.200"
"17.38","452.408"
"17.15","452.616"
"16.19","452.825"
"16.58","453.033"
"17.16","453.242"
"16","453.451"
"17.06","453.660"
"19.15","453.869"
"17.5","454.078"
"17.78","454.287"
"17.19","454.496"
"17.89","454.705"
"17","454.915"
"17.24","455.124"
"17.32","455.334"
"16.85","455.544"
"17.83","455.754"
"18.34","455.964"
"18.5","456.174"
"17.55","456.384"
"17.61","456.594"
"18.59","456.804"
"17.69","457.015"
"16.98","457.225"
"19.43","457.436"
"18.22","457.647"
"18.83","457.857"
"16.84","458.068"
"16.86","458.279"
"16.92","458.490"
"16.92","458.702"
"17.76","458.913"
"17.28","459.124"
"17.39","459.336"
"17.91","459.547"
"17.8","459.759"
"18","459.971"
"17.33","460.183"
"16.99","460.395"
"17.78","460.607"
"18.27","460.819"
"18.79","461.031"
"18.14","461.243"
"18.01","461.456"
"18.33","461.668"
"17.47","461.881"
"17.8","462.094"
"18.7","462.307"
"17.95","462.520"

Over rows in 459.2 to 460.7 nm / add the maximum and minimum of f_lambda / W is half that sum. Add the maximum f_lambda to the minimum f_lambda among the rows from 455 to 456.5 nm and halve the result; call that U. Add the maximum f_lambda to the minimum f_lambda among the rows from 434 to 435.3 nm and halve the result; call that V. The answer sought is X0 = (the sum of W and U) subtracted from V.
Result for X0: -20.4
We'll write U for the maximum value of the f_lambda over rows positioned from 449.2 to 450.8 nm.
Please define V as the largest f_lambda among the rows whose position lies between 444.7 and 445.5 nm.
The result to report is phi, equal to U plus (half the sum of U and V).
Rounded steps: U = 18.73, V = 17.61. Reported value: 36.9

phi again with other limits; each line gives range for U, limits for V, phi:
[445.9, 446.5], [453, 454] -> 34.9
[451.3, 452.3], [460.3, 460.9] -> 36.6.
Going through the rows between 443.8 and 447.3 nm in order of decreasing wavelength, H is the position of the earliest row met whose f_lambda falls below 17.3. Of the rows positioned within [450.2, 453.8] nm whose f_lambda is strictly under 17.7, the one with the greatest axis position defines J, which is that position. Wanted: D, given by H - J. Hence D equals -6.64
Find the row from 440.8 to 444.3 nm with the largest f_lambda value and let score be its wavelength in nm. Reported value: 442.110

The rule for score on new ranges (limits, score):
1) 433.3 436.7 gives 435.041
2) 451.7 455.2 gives 453.869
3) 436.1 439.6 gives 436.245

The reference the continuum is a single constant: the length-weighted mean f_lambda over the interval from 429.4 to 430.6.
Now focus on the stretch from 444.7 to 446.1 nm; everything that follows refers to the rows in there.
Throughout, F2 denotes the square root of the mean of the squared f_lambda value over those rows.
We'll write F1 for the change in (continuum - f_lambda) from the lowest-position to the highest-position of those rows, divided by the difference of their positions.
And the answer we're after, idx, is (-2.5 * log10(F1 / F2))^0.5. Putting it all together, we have 1.7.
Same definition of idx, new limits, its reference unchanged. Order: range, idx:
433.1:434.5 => 1.5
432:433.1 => 2.1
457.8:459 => 1.8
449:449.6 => 2.5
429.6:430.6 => 1.4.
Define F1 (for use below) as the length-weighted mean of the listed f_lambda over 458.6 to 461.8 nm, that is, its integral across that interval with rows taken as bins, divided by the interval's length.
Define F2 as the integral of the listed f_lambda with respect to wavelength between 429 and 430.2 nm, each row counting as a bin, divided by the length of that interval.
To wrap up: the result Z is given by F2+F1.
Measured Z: 31.0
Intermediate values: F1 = 17.8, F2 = 13.2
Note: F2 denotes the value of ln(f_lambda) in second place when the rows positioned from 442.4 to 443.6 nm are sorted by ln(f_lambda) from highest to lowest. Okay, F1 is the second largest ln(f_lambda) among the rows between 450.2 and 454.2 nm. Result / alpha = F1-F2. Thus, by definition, 0.061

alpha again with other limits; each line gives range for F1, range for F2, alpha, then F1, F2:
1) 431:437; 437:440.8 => 0.053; 2.89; 2.83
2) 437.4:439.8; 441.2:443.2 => -0.046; 2.83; 2.88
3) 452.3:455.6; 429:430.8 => 0.182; 2.88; 2.70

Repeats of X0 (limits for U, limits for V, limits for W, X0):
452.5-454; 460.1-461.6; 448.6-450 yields -17.7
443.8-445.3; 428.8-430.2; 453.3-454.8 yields -22.1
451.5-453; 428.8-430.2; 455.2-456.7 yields -22.3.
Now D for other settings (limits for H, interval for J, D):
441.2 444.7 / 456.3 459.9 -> -14.78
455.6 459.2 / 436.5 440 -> 19.25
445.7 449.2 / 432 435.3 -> 13.85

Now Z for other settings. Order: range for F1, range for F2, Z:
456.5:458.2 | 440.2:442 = 34.4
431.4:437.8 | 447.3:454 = 33.7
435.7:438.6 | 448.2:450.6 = 34.2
